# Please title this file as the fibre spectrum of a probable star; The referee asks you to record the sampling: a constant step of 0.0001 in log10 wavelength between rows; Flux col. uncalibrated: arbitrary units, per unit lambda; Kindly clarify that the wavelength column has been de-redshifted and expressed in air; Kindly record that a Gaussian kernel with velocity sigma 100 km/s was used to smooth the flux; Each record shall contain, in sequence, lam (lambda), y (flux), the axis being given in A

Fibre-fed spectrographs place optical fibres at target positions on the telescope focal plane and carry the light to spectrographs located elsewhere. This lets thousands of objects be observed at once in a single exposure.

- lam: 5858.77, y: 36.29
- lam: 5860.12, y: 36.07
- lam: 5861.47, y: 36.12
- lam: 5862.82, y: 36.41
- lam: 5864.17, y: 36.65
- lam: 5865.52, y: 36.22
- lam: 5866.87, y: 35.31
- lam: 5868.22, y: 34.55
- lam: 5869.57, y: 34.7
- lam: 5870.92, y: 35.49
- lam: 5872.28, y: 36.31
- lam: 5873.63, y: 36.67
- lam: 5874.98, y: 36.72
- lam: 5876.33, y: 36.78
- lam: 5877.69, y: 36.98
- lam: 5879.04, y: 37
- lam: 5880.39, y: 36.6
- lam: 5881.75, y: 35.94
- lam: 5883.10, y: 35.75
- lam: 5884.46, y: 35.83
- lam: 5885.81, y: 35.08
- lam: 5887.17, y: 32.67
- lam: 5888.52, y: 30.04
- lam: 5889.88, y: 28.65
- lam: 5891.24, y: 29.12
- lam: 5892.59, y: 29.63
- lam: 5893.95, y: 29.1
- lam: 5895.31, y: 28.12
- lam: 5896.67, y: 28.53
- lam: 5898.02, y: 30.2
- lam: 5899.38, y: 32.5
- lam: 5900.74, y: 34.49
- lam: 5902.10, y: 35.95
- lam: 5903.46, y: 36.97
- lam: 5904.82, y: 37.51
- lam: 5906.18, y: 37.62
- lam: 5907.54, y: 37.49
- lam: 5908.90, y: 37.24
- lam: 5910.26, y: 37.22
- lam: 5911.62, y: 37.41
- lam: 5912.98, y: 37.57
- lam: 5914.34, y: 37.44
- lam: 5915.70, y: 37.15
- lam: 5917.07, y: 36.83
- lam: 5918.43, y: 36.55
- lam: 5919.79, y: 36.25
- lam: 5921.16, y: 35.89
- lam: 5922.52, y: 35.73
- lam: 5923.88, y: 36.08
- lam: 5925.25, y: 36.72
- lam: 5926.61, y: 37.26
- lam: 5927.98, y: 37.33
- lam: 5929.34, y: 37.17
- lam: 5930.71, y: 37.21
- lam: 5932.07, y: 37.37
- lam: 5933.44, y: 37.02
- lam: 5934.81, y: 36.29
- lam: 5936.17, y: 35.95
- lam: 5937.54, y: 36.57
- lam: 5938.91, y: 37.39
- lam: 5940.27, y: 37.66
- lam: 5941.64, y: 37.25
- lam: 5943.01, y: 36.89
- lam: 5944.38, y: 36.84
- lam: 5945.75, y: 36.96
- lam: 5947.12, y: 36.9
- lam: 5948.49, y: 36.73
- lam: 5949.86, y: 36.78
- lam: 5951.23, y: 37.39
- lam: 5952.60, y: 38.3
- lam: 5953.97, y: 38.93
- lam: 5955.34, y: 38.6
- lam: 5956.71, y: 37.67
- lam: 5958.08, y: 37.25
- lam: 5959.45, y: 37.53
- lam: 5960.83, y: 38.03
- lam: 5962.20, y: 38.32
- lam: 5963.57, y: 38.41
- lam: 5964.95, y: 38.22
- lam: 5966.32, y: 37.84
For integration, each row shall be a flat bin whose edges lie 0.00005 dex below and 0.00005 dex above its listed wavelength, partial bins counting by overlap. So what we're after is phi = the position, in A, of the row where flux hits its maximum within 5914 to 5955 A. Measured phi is 5953.97 A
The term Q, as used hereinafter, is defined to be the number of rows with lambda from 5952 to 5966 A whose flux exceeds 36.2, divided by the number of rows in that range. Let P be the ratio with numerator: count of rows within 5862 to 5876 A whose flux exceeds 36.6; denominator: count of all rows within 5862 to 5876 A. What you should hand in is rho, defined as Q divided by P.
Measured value 3.3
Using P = 0.3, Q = 1.0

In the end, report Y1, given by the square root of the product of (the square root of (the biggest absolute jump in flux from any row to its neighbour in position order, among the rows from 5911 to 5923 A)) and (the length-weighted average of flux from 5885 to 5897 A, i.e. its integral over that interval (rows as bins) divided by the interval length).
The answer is 4.3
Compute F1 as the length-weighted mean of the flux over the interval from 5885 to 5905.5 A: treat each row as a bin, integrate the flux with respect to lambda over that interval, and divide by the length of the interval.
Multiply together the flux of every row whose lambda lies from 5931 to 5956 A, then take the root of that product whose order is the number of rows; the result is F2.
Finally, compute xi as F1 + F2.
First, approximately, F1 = 31.9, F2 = 37.2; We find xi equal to 69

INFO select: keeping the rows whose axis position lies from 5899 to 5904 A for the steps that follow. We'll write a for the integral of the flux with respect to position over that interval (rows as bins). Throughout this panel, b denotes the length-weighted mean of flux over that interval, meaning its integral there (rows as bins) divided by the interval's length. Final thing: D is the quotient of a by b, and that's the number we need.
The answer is 5.00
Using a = 175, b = 35.0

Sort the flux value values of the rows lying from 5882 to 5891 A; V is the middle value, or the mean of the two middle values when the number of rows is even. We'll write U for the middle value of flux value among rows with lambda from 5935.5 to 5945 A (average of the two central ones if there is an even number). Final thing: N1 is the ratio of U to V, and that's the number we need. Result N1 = 1.09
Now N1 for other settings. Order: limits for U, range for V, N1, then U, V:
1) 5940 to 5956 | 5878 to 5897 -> 1.18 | 37.1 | 31.4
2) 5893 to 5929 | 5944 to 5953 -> 1.00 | 36.8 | 36.9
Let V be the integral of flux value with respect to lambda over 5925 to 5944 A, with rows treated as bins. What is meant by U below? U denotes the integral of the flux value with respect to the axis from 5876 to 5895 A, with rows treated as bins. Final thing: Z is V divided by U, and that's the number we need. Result 1.11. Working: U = 633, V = 703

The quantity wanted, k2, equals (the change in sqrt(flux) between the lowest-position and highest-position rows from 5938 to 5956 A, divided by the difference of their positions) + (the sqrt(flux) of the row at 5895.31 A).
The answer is 5.31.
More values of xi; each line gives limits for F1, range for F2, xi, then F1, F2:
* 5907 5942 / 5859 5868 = 73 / 36.9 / 36.1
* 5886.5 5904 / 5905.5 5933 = 68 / 31.2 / 37.0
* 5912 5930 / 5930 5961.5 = 74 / 36.8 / 37.3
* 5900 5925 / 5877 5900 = 69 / 36.7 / 32.3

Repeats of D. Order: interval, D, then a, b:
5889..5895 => 6.00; 174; 29.1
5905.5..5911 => 5.50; 206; 37.4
